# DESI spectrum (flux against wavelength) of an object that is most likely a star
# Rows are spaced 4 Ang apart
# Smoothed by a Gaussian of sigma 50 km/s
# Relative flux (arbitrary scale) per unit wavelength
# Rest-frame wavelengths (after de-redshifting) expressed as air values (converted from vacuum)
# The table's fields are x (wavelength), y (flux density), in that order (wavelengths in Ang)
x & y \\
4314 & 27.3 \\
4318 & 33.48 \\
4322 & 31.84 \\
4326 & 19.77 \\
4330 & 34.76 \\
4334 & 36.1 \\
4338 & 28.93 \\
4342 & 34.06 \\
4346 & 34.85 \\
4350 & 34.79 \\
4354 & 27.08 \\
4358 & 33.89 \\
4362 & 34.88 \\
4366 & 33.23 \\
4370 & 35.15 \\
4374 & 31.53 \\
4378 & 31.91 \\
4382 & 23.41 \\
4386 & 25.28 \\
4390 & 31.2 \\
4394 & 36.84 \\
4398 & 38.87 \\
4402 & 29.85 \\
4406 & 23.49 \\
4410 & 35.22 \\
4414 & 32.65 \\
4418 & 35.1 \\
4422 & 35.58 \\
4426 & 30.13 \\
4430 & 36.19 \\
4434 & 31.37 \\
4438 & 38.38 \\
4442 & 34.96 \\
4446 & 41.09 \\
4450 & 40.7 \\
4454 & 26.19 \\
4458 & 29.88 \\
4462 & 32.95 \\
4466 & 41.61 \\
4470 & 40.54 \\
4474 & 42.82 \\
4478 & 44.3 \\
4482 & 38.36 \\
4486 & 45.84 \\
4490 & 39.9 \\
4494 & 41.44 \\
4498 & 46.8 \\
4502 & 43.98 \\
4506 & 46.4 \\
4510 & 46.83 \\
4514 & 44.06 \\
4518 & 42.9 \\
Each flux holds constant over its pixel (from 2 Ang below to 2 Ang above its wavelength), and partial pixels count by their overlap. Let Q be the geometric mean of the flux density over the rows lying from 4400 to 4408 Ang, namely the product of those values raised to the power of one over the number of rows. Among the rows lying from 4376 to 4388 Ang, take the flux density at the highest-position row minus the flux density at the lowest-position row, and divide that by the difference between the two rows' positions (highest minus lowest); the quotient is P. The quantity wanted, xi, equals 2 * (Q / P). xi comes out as -64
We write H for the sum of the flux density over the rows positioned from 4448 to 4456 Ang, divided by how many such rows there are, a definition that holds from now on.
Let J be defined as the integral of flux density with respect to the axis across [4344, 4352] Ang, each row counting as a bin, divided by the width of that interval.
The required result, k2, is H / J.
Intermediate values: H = 33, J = 35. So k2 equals 0.96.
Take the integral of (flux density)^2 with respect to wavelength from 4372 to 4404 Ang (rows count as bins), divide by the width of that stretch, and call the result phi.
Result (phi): 992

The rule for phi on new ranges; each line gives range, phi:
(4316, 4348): 1031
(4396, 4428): 1083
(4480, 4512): 1919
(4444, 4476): 1402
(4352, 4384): 1000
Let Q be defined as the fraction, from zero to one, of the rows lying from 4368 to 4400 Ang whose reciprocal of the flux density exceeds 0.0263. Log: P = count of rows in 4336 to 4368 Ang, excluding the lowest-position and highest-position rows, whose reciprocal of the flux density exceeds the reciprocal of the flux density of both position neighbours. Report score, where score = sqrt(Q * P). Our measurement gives 0.9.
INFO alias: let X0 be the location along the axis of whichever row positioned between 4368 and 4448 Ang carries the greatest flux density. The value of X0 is 4446 Ang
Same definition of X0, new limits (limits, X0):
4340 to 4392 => 4370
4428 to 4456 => 4446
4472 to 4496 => 4486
